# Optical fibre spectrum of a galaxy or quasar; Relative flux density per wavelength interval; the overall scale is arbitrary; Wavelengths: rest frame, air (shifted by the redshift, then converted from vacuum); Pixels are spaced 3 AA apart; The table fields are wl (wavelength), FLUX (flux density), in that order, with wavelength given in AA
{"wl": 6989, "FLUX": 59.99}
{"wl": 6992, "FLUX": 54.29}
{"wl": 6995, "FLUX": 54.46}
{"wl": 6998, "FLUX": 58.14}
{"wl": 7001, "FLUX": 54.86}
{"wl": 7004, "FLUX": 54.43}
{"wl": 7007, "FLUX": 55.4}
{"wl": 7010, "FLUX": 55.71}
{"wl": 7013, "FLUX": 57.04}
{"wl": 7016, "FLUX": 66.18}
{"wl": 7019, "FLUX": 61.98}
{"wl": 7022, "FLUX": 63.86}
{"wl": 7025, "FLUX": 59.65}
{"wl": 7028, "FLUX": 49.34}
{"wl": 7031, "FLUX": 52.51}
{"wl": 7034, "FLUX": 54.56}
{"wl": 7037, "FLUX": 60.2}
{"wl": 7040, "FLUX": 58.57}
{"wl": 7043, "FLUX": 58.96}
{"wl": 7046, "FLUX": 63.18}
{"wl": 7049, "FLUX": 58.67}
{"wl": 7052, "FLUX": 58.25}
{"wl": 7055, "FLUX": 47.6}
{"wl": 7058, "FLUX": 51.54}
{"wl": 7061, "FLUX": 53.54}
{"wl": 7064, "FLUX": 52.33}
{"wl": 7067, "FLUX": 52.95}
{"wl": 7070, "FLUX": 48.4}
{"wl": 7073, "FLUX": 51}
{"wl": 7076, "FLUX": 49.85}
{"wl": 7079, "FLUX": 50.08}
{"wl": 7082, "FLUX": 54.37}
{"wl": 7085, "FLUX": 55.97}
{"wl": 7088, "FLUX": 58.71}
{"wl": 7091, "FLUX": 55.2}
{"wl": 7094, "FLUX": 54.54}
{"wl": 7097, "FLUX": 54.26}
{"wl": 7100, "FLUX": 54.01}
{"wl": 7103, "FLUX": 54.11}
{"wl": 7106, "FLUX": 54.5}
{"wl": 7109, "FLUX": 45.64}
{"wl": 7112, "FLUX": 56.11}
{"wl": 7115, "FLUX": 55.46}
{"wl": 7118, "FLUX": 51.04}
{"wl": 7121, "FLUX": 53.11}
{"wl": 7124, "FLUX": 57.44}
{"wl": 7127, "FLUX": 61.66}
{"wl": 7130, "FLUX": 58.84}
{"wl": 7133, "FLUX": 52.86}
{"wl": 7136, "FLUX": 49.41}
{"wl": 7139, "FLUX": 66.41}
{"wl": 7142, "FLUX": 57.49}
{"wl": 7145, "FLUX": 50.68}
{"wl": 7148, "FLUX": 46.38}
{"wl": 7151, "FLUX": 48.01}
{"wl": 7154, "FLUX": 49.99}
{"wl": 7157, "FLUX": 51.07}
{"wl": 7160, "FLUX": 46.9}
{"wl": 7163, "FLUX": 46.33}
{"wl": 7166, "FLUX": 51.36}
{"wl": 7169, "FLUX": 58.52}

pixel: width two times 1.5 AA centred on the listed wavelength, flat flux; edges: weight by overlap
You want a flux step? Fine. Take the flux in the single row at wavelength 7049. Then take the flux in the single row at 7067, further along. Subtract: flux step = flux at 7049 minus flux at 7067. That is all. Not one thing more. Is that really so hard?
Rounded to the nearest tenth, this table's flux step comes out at 5.7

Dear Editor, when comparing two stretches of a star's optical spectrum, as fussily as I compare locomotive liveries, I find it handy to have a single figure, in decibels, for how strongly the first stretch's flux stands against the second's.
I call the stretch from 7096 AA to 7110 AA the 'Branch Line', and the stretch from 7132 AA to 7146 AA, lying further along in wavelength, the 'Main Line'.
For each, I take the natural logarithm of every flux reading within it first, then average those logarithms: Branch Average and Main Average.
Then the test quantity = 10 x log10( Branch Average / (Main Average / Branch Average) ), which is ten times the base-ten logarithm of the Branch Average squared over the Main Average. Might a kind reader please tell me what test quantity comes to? 5.92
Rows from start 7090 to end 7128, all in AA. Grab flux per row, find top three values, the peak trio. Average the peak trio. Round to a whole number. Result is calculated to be 58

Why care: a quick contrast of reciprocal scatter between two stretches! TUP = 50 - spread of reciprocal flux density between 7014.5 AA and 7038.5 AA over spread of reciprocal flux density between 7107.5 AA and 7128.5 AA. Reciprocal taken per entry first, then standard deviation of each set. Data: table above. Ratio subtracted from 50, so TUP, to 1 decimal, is 49.0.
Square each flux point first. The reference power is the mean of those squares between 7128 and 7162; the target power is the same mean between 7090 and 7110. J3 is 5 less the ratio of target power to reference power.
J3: 3.98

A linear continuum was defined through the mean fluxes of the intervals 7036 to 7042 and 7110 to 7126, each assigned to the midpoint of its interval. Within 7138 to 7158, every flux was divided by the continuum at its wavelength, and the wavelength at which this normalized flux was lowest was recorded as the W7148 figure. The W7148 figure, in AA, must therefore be 7148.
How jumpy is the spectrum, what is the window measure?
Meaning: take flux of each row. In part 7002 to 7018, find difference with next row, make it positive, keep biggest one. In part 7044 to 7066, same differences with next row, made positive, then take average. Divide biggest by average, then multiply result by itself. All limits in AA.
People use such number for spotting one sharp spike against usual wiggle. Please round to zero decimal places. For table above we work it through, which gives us 6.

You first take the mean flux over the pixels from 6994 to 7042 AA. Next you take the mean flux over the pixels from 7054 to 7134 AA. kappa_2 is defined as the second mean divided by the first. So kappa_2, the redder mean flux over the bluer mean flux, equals 0.934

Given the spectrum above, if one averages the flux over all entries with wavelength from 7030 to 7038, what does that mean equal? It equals 56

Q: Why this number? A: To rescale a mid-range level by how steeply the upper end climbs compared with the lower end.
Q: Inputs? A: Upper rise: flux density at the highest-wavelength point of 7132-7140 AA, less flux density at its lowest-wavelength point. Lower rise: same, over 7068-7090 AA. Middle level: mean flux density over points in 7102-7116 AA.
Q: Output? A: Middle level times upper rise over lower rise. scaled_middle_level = 70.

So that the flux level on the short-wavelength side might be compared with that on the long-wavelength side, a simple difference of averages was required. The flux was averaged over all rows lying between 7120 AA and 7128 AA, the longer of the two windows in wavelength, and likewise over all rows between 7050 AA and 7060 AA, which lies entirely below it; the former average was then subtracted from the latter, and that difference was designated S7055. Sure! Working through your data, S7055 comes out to -5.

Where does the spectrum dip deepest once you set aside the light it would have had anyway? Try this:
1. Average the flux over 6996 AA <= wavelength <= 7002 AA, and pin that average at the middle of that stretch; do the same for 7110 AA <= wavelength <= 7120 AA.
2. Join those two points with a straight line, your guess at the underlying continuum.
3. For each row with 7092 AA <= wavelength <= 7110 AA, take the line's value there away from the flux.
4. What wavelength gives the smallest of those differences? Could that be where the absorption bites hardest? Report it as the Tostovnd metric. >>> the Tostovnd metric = 7109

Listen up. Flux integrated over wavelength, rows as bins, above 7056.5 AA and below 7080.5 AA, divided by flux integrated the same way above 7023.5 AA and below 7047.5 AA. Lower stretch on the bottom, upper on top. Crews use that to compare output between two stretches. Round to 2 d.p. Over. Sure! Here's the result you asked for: 0.90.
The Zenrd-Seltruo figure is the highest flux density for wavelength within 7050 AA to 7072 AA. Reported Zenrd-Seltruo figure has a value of 58.25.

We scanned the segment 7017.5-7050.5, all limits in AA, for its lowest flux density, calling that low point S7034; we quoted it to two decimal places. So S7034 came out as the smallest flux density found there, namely 49.34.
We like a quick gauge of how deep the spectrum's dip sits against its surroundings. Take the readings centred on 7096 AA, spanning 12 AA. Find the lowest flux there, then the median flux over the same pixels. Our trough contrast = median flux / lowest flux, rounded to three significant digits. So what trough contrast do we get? 1.01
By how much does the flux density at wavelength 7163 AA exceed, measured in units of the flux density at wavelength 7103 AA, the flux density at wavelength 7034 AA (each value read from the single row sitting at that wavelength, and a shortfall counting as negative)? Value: -0.15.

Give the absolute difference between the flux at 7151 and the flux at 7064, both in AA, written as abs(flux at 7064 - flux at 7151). 4.3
